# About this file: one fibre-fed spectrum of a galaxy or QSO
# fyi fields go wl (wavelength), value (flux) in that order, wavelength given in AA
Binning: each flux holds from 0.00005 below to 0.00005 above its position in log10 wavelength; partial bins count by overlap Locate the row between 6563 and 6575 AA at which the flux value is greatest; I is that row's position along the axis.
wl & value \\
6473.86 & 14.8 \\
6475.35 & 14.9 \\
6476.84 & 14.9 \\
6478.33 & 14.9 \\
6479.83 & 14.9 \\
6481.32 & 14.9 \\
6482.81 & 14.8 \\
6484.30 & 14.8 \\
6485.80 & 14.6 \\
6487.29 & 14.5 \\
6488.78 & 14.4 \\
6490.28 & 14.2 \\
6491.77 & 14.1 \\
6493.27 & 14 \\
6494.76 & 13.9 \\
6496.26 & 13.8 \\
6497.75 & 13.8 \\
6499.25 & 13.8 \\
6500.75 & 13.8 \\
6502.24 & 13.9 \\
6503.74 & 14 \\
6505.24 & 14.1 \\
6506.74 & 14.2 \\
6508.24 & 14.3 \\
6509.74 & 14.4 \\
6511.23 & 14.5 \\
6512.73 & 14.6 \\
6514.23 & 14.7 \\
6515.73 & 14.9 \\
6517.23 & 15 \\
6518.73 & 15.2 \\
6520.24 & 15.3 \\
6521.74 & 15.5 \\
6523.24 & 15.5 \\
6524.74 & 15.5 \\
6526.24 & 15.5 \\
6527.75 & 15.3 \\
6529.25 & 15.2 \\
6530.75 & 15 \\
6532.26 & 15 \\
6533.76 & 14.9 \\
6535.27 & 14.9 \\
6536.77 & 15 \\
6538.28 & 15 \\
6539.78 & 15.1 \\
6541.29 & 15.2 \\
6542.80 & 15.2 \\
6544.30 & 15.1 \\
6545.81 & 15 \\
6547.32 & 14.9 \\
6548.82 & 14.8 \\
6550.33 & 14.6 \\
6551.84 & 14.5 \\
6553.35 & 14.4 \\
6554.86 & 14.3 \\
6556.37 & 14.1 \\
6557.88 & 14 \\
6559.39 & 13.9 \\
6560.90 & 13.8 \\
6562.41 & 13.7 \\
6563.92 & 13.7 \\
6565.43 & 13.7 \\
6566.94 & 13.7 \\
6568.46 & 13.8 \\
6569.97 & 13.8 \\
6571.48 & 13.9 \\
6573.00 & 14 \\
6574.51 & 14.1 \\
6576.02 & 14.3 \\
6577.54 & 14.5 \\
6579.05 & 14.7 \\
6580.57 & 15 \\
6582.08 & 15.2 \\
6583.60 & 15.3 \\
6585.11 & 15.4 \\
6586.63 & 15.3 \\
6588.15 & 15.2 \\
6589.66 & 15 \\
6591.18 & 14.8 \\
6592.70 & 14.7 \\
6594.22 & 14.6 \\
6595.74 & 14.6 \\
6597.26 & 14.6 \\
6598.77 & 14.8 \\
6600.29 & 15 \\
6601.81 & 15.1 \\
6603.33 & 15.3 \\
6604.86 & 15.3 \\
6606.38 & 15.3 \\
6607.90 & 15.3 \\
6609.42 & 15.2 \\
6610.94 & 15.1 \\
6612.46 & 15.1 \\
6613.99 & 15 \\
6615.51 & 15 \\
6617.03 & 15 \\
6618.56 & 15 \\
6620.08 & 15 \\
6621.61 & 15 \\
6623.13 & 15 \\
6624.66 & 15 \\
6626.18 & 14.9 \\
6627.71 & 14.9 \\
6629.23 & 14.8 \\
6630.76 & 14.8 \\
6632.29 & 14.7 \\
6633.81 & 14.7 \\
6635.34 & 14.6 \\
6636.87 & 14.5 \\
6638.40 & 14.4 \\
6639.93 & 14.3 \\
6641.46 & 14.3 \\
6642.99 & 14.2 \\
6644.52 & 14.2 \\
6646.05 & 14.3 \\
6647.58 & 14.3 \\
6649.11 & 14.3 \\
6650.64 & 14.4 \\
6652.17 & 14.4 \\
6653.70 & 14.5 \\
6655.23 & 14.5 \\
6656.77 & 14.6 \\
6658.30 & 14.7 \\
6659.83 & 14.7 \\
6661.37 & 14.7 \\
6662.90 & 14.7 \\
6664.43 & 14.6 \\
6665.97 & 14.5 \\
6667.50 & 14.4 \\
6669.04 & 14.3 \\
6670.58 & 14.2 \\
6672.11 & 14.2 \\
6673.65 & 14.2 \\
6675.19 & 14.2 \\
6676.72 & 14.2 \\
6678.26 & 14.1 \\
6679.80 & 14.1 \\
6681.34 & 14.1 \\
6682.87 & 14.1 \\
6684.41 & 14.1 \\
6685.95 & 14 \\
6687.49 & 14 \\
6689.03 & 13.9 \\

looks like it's 6574.51 AA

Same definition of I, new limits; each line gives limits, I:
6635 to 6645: 6635.34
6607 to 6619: 6607.90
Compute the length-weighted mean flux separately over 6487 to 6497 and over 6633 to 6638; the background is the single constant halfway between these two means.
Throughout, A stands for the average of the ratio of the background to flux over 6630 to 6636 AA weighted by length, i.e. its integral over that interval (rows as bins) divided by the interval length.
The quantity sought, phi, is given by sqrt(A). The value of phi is 0.988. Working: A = 0.976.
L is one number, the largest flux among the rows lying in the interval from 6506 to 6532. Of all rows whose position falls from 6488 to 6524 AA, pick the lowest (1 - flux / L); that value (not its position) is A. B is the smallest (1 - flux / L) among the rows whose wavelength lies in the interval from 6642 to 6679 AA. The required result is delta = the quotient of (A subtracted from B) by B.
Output 1.00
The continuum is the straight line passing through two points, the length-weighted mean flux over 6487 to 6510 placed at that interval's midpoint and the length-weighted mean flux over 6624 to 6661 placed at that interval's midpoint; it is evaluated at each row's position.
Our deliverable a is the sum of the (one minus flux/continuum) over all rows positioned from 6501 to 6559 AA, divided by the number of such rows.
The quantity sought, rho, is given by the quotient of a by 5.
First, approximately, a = -0.045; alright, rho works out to -0.009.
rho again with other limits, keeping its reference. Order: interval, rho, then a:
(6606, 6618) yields -0.010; -0.048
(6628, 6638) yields -0.002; -0.012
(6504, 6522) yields -0.009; -0.044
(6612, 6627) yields -0.007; -0.037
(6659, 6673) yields 0.002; 0.010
